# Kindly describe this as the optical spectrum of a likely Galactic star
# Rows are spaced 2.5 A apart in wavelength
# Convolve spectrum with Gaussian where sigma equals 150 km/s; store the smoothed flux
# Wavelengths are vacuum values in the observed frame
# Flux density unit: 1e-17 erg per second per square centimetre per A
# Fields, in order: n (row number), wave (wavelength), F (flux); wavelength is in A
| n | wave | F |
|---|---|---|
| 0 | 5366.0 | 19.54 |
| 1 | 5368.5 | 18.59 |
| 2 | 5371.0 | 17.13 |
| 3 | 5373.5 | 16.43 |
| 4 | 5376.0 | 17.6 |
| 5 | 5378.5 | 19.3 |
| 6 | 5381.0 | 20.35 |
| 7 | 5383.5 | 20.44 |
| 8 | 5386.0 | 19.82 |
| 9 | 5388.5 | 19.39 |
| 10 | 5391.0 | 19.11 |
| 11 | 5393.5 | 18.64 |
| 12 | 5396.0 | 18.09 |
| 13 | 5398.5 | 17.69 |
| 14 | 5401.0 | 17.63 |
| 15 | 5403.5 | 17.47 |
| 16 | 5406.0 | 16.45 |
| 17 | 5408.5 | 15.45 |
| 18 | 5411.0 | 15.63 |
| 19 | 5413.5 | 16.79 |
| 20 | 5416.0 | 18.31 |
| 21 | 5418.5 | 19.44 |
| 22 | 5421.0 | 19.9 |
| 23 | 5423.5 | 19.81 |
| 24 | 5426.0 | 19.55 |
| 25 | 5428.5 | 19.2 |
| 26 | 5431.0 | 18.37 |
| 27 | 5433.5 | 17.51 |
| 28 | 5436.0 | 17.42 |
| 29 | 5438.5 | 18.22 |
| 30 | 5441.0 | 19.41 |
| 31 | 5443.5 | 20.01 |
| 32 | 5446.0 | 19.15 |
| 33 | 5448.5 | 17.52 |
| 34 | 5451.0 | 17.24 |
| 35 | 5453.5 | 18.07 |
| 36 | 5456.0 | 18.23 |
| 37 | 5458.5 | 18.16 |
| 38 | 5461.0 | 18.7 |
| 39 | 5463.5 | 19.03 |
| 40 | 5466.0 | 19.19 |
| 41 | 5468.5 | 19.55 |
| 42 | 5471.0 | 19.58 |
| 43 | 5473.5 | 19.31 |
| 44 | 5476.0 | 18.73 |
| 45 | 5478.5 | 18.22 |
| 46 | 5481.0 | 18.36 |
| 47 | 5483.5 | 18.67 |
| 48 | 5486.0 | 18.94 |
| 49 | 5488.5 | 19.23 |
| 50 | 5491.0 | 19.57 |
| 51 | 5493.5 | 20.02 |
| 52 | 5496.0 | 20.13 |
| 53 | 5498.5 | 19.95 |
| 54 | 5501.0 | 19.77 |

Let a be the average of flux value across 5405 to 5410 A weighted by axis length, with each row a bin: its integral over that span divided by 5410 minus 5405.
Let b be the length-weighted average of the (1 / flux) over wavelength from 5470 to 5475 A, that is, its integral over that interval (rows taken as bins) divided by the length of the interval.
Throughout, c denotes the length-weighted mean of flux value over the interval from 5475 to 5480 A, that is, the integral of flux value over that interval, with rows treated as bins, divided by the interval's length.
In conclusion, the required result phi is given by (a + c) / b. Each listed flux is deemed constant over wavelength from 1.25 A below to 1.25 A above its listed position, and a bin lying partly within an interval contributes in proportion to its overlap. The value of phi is 667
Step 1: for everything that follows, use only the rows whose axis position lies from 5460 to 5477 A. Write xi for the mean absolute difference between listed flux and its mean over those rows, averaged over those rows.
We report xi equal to 0.29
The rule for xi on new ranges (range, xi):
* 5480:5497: 0.54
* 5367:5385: 1.28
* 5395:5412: 0.92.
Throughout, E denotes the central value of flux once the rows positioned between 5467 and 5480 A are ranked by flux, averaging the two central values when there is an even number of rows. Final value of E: 19.3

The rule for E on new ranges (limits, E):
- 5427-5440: 18.2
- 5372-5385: 19.3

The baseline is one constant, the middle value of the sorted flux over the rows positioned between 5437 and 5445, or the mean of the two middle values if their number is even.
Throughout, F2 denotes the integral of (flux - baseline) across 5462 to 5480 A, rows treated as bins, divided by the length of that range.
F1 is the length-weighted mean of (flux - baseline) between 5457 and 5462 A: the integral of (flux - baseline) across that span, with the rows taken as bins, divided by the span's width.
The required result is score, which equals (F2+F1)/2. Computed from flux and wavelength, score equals -0.67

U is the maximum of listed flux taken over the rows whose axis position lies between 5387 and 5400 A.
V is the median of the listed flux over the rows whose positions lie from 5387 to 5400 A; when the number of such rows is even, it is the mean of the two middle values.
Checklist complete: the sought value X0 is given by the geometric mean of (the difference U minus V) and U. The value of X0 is 3.8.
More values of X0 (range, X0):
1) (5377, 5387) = 2.7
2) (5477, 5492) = 3.9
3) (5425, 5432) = 2.6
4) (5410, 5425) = 4.5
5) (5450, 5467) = 4.3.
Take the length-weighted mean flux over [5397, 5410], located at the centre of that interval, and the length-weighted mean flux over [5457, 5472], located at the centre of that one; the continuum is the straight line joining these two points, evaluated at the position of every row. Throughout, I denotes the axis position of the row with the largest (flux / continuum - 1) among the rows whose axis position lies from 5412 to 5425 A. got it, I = 5421.0 A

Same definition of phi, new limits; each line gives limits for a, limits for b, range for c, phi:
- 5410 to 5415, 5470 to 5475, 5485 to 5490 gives 688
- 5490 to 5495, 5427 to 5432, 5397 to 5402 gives 706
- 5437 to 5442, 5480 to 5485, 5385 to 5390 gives 710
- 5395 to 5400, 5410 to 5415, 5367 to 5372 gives 585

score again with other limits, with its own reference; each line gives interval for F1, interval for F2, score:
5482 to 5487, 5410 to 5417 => -1.57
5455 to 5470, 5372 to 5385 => -0.59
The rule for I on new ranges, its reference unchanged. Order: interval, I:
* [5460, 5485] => 5468.5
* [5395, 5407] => 5396.0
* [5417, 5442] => 5421.0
